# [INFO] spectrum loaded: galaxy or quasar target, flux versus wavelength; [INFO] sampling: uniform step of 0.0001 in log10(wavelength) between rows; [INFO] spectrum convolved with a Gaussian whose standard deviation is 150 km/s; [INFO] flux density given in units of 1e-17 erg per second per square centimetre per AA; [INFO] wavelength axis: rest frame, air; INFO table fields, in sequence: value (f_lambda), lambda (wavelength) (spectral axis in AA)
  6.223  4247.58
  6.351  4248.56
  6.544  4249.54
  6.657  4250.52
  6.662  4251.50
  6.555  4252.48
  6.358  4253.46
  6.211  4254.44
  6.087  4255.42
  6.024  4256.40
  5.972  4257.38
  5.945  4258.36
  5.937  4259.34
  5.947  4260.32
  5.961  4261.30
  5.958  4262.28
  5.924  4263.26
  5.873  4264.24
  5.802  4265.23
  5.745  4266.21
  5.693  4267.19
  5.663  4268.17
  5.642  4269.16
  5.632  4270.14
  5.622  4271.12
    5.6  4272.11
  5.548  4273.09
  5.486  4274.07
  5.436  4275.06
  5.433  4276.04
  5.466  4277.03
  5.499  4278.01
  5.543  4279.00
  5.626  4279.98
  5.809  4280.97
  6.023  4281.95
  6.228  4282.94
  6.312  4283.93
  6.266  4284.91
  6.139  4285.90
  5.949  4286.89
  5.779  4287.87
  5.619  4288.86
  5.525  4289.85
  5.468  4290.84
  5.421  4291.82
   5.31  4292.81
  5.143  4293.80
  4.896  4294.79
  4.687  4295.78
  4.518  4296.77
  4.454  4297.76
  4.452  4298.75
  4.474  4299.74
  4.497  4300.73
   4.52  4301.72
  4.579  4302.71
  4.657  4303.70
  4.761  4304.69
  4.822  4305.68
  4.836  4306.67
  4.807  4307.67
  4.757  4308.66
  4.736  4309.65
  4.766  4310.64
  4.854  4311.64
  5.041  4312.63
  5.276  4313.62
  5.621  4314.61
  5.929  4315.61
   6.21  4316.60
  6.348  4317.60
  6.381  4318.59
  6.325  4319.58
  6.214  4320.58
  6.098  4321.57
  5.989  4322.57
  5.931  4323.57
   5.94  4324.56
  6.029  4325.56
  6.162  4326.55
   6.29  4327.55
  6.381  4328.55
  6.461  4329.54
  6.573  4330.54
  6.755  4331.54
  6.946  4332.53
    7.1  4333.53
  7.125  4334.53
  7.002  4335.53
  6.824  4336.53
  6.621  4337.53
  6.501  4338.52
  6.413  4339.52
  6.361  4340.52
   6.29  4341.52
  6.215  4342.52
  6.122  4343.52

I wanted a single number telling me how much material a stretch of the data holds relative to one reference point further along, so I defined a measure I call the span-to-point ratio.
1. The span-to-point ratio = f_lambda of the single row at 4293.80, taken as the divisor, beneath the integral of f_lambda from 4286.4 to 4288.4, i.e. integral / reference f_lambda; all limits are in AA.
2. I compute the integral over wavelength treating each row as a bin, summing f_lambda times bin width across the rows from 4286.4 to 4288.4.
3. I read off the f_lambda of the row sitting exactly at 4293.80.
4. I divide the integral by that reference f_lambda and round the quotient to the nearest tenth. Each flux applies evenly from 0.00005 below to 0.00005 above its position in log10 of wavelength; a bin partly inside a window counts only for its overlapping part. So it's 2.3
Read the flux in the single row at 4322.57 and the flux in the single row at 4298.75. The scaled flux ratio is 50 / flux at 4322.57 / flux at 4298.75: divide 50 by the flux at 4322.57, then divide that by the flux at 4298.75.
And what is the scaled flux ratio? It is 1.9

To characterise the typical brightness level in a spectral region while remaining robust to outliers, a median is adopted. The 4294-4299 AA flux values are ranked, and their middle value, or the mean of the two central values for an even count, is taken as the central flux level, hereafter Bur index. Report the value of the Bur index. 4.5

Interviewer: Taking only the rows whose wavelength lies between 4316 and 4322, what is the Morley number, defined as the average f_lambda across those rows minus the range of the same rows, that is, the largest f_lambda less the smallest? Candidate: 5.98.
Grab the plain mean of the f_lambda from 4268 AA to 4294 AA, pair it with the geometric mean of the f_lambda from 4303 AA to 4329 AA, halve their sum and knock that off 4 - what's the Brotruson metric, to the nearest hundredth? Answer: -1.61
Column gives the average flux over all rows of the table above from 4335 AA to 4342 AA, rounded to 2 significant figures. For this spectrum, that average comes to 6.6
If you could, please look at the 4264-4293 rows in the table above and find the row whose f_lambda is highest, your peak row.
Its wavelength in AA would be 4283.93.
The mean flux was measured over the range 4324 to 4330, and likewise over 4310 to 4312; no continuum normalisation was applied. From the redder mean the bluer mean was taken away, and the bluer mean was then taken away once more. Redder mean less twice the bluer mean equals -3.4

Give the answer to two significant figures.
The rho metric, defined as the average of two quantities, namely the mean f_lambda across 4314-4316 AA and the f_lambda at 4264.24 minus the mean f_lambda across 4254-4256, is 2.7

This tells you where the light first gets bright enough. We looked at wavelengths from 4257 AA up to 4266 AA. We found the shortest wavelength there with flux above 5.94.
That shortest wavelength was 4257.38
